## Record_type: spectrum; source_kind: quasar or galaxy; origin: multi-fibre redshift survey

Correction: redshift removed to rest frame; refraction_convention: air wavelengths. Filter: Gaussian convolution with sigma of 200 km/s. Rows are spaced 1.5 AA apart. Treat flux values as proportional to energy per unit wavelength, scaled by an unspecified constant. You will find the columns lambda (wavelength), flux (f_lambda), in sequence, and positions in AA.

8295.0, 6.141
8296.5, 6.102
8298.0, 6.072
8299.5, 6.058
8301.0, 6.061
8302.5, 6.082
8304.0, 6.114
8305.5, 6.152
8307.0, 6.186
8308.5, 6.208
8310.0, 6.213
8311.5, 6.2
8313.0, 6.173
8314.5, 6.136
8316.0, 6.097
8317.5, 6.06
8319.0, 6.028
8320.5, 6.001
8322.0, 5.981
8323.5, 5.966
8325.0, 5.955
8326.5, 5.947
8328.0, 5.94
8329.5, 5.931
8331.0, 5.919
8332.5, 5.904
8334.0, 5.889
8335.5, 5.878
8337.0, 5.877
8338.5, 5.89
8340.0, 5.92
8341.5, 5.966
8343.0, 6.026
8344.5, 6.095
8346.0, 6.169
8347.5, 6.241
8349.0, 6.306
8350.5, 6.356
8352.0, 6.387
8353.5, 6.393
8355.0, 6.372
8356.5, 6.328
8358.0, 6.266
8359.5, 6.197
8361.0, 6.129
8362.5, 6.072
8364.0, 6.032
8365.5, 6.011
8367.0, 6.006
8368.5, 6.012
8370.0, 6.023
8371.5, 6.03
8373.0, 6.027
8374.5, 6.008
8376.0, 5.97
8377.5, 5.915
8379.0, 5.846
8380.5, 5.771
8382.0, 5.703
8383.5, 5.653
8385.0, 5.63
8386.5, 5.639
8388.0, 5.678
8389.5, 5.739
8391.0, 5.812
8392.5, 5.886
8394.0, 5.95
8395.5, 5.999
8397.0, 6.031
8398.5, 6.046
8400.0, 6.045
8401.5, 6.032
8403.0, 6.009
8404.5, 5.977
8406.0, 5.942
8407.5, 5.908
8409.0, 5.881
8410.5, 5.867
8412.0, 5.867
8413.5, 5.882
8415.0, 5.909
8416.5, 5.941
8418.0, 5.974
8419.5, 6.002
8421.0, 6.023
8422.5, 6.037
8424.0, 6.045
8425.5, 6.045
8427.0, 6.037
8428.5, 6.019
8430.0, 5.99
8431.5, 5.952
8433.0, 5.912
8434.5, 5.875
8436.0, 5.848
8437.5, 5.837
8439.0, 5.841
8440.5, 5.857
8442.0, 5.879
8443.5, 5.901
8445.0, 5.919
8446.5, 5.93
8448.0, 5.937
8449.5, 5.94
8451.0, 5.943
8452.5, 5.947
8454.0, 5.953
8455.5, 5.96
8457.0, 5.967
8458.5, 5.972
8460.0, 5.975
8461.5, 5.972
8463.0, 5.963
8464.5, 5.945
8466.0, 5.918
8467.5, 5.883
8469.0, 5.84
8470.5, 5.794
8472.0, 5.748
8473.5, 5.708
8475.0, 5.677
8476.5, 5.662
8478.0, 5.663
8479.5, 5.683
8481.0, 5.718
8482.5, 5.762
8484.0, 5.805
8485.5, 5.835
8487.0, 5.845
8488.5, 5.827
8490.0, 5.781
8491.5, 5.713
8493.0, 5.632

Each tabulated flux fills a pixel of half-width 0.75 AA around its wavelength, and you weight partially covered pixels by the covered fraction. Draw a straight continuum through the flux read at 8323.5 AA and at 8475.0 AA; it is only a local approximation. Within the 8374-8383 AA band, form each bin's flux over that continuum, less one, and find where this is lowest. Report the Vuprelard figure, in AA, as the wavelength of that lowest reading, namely 8382.0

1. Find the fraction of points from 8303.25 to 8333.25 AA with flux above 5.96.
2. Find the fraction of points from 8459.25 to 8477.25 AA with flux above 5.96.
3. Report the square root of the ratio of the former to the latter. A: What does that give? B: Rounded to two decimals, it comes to 1.67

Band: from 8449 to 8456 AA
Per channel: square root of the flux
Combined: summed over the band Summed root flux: 12.2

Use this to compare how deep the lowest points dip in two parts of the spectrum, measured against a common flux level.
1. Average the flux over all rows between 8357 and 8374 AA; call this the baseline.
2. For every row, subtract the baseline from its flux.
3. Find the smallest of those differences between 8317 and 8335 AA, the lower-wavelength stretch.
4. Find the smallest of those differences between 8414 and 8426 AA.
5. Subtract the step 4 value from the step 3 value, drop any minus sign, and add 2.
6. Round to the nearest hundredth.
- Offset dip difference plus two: 2.02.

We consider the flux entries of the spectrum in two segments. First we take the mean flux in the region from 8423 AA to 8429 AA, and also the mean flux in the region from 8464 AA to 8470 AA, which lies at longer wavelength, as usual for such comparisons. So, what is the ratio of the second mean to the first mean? 0.98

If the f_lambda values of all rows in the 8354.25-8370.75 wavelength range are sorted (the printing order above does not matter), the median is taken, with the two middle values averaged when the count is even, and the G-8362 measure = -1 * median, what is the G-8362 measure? -6.07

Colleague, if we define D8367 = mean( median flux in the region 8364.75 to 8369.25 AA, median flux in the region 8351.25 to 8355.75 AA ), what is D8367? 6.20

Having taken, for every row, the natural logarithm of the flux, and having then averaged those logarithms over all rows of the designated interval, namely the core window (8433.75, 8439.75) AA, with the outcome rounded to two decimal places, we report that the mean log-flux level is 1.77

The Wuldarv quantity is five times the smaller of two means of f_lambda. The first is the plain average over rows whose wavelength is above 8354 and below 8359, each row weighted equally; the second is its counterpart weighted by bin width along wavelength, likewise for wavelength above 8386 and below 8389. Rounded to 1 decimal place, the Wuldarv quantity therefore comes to 28.3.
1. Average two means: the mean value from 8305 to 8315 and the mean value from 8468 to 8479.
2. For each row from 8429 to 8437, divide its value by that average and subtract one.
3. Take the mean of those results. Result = -0.007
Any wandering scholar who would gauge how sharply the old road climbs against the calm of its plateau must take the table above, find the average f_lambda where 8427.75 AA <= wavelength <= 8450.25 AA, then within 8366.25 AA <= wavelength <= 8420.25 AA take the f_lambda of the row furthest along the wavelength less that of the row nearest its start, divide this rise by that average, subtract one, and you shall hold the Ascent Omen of -1.001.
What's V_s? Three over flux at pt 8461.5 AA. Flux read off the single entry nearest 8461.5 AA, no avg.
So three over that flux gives 0.502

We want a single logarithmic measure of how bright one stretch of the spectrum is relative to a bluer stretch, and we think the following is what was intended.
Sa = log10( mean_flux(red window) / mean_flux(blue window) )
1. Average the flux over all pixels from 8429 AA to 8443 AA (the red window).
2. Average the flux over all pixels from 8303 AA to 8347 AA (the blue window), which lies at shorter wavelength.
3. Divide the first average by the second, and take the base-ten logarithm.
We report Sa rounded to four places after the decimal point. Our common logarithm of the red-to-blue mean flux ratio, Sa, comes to -0.0102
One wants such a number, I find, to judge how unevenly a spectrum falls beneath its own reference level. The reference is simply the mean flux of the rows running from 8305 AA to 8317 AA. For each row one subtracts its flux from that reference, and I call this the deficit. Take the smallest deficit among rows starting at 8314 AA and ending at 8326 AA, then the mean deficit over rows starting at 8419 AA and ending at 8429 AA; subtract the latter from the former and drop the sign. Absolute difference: 0.11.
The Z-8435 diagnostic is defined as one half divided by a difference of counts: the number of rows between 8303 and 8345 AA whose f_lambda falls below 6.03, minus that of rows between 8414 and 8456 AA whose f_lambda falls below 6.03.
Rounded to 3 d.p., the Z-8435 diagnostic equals -0.071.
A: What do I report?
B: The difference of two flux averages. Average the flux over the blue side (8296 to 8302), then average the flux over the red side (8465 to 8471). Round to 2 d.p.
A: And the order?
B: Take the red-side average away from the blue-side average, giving 0.21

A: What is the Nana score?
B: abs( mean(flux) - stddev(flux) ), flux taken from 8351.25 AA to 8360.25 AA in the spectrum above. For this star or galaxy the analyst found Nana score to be 6.25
